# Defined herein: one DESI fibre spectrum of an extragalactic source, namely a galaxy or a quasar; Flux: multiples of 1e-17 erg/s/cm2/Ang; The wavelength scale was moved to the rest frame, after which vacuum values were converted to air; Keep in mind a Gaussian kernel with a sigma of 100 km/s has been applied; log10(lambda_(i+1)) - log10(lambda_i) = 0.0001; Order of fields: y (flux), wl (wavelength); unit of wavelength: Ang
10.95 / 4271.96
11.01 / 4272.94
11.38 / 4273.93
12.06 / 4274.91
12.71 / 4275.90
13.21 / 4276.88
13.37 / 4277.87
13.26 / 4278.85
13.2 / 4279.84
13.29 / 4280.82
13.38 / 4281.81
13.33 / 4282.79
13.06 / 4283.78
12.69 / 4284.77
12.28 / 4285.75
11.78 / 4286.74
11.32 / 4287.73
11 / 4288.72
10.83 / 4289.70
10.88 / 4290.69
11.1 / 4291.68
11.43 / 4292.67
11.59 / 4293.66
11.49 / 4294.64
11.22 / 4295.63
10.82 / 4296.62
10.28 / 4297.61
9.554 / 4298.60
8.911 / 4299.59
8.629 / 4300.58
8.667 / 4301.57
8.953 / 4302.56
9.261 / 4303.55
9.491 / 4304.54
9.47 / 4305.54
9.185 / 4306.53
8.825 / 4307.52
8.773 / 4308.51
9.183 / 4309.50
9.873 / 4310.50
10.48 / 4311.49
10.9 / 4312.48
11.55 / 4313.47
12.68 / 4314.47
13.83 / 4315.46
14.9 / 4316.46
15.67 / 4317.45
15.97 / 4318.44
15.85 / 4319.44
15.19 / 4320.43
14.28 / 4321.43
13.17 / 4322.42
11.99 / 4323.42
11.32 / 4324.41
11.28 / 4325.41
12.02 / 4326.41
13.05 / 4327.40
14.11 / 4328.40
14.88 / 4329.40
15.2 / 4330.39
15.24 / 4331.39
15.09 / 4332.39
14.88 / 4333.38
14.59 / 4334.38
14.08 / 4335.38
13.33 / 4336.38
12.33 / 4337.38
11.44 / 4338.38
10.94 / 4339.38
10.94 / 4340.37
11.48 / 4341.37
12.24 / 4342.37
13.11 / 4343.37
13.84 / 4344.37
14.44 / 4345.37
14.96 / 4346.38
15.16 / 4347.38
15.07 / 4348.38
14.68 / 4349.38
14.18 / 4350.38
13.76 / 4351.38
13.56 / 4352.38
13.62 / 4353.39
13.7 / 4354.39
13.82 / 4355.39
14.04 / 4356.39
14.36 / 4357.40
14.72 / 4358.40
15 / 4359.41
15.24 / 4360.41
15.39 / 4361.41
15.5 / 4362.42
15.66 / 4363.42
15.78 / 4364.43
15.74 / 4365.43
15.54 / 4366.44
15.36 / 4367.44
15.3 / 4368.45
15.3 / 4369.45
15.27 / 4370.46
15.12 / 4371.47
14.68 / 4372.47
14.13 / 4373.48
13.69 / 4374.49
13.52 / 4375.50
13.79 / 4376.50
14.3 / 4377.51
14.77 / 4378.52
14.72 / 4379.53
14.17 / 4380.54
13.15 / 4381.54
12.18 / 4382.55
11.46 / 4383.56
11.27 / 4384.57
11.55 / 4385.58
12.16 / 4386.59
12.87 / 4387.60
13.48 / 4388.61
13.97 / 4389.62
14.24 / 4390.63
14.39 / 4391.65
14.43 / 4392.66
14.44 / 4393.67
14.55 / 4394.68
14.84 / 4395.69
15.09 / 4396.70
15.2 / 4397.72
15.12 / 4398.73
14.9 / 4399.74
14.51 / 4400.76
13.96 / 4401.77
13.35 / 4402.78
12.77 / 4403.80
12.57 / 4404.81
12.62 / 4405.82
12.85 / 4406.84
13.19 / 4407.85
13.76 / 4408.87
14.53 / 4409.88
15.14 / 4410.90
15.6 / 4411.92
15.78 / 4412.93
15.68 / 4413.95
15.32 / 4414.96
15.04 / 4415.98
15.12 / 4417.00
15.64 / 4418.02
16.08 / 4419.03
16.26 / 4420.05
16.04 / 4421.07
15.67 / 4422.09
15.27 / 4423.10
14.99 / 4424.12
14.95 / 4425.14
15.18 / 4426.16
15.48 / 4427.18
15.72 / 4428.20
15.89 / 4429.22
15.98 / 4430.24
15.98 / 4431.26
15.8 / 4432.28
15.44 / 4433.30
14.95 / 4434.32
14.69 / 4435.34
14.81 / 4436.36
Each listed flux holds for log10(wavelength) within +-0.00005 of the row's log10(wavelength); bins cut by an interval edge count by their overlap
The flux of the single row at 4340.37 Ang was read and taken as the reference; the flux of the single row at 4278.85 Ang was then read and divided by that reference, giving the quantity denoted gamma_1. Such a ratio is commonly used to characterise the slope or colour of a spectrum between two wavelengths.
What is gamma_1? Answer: 1.2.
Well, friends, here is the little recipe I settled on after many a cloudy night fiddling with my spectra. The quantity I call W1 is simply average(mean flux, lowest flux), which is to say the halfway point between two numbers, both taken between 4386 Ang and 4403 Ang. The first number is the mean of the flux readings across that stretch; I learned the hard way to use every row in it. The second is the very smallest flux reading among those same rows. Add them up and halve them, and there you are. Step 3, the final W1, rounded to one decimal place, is 13.2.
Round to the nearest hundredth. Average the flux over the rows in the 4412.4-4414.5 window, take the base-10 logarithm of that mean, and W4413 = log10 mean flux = 1.20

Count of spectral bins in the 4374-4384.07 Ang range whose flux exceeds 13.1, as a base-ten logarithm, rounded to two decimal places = 0.90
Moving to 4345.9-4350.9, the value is 0.70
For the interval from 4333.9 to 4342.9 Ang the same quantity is 0.48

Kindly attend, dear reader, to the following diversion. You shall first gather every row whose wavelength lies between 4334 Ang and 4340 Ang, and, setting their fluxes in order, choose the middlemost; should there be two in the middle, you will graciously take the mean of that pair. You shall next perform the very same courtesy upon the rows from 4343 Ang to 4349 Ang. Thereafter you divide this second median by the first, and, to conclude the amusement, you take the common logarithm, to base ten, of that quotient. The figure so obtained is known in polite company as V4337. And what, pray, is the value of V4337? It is 0.059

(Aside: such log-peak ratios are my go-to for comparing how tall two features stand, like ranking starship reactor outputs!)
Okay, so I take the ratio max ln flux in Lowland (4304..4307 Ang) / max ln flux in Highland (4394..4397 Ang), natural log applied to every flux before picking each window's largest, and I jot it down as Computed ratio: 0.829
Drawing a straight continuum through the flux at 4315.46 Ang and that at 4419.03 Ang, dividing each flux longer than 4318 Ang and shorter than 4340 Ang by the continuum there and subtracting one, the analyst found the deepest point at 4339.38 Ang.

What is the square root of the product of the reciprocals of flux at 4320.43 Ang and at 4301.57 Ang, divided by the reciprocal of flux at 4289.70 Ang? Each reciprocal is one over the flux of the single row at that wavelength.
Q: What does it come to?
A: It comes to 0.94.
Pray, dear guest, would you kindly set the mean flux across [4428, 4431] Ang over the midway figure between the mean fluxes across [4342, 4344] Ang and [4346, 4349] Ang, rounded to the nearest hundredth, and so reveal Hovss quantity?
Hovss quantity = 1.14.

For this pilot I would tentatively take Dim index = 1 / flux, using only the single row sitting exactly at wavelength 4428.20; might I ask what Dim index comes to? 0.0636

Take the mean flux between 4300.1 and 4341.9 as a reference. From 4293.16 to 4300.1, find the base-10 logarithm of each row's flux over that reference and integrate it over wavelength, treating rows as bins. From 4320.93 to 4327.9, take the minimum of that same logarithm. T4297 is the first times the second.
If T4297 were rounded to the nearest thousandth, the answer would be 0.016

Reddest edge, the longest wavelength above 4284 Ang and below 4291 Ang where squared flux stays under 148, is 4290.69 Ang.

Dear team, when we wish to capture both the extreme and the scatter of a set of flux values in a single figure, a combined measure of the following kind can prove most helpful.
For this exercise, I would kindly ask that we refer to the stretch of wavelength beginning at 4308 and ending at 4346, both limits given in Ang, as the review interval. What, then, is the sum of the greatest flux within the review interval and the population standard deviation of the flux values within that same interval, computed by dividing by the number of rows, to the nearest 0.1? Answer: 17.9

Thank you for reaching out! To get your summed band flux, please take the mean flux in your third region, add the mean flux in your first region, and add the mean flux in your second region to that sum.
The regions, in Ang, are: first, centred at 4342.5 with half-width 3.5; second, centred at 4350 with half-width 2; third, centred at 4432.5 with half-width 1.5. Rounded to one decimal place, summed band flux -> 42.6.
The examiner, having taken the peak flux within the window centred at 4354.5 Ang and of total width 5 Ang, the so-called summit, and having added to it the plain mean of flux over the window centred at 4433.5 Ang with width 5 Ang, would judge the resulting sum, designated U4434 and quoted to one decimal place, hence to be 29.4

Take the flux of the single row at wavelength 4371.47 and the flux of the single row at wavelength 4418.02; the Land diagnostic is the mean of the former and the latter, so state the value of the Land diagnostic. 15.4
